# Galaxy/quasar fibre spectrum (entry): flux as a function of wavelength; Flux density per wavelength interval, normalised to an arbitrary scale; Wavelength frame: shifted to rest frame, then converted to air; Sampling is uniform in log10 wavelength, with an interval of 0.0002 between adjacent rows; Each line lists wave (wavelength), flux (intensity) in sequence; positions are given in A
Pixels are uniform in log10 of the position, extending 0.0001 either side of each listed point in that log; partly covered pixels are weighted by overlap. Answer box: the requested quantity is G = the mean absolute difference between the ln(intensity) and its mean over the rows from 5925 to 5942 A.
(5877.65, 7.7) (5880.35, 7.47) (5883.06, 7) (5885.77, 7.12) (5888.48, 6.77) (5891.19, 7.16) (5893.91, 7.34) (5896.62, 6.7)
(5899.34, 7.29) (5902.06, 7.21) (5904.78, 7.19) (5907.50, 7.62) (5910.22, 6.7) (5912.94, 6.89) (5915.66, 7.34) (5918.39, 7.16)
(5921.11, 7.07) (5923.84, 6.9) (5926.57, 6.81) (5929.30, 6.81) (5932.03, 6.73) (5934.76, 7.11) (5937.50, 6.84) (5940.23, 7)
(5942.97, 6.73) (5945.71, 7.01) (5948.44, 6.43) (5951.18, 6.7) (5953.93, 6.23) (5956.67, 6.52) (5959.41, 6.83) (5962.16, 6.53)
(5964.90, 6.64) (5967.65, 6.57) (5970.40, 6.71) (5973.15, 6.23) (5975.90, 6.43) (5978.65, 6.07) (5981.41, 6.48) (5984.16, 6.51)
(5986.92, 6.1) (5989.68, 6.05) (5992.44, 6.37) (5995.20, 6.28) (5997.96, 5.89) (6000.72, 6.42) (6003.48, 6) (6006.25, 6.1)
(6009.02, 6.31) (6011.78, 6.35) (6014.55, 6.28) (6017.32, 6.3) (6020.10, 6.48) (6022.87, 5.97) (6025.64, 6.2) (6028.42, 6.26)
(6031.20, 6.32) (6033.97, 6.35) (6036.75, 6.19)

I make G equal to 0.017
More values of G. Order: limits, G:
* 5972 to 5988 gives 0.027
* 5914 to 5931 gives 0.025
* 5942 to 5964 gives 0.029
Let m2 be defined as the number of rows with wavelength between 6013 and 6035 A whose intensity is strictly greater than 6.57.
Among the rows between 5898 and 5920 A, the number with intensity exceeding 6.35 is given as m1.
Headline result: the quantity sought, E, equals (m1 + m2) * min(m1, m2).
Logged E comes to 0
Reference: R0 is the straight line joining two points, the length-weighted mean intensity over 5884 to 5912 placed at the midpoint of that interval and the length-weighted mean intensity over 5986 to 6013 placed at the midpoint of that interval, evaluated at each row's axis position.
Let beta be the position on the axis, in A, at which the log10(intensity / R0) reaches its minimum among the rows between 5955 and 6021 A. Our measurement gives 5997.96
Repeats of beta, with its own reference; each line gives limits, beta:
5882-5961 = 5896.62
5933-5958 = 5953.93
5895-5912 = 5896.62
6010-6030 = 6022.87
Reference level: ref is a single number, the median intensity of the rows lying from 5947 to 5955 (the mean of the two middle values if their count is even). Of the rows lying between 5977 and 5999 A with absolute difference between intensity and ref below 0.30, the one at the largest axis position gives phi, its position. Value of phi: 5995.20 A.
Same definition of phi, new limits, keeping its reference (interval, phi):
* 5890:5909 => 5896.62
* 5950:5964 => 5962.16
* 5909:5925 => 5910.22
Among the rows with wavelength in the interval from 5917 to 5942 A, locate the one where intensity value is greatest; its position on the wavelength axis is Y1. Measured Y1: 5918.39 A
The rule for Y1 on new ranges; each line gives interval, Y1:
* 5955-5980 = 5959.41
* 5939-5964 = 5945.71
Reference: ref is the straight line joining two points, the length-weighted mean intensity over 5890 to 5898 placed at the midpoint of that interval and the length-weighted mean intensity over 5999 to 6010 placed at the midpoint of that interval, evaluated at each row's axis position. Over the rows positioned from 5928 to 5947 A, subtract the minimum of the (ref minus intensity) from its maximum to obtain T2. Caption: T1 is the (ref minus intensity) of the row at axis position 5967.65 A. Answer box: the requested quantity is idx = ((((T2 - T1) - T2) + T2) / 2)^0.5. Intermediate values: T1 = -0.09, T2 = 0.40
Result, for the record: 0.49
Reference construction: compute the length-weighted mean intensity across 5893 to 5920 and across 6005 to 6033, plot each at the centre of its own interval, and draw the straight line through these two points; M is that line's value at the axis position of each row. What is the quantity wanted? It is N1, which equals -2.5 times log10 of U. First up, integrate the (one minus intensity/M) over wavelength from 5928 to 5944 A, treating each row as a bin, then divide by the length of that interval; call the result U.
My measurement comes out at 5.7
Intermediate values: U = 0.005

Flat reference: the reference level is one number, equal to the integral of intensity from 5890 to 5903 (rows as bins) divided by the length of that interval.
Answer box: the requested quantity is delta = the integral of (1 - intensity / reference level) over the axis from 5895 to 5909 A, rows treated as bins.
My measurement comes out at -0.1 A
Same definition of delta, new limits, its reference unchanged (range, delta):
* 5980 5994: 1.6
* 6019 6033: 1.7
